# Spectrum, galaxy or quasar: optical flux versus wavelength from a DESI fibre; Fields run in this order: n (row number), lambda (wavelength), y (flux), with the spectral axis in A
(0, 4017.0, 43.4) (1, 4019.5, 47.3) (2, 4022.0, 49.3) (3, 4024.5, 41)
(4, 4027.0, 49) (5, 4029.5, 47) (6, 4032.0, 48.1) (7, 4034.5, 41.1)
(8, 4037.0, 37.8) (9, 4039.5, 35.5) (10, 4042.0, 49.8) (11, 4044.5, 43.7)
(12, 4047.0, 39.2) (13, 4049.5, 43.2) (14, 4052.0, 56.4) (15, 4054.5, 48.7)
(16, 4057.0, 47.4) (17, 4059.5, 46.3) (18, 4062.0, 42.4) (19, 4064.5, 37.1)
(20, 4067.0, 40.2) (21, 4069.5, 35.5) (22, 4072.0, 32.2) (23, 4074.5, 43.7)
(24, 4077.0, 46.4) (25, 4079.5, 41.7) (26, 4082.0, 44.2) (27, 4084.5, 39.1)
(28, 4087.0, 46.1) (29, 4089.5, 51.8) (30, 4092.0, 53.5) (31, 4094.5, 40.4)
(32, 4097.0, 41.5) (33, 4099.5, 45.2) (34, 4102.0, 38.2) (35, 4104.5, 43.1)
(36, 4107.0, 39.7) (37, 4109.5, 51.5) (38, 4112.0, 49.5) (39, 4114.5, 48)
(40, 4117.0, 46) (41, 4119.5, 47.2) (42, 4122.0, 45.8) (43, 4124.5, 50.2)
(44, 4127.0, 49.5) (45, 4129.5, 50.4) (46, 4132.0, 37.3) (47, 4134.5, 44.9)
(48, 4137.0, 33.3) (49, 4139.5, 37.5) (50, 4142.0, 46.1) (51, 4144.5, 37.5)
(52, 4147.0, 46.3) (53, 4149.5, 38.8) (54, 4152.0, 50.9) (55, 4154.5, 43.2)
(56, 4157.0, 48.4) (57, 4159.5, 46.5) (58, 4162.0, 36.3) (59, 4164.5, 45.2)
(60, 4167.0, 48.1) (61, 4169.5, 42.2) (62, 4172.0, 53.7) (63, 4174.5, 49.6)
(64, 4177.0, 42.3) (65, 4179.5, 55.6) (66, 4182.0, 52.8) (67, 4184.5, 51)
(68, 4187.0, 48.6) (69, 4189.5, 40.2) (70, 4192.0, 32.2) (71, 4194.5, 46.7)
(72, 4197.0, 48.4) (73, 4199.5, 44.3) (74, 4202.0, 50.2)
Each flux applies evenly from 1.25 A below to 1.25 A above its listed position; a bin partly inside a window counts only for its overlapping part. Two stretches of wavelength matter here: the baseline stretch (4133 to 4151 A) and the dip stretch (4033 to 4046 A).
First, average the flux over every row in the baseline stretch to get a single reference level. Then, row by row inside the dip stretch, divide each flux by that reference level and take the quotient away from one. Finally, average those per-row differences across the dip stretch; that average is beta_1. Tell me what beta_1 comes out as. -0.023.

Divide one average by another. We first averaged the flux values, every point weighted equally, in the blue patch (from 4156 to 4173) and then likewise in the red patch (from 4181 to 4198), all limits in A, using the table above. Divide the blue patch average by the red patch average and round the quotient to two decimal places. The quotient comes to 1.00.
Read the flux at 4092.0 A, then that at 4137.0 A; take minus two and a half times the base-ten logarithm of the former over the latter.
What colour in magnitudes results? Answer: -0.51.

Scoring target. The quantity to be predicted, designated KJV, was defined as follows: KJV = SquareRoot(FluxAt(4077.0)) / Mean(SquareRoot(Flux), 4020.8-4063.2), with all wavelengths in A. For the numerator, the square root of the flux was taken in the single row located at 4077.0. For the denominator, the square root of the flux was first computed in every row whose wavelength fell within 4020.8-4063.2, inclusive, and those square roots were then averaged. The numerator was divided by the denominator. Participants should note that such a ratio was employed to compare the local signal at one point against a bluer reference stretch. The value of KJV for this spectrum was 1.02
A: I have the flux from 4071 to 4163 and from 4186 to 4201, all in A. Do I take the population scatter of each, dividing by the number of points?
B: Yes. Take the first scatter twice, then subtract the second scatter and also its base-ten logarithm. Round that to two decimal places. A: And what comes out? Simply 4.11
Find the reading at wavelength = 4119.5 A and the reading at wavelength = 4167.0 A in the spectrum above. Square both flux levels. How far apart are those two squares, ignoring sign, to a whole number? 86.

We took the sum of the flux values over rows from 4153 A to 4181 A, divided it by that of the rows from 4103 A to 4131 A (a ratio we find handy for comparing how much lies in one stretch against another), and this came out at 0.98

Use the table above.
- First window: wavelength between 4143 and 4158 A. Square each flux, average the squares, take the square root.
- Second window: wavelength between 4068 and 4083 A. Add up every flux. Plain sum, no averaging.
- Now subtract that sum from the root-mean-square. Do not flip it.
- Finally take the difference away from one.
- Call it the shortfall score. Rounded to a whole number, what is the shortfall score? 200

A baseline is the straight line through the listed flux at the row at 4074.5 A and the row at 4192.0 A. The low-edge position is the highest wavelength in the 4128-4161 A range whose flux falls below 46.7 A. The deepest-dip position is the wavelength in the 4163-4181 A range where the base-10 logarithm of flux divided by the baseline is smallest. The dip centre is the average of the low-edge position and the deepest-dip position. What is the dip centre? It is 4164.5 A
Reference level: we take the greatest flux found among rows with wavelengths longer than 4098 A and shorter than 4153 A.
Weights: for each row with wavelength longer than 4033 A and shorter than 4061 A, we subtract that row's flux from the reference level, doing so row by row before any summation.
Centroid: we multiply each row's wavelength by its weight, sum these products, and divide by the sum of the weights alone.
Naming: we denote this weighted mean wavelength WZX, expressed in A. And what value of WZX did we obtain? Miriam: 4043.2 A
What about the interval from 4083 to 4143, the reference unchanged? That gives 4115.2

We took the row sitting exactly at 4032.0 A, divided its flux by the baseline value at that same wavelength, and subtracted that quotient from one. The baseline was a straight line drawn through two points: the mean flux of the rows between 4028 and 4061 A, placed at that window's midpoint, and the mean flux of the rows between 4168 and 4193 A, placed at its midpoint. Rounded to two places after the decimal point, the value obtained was -0.07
